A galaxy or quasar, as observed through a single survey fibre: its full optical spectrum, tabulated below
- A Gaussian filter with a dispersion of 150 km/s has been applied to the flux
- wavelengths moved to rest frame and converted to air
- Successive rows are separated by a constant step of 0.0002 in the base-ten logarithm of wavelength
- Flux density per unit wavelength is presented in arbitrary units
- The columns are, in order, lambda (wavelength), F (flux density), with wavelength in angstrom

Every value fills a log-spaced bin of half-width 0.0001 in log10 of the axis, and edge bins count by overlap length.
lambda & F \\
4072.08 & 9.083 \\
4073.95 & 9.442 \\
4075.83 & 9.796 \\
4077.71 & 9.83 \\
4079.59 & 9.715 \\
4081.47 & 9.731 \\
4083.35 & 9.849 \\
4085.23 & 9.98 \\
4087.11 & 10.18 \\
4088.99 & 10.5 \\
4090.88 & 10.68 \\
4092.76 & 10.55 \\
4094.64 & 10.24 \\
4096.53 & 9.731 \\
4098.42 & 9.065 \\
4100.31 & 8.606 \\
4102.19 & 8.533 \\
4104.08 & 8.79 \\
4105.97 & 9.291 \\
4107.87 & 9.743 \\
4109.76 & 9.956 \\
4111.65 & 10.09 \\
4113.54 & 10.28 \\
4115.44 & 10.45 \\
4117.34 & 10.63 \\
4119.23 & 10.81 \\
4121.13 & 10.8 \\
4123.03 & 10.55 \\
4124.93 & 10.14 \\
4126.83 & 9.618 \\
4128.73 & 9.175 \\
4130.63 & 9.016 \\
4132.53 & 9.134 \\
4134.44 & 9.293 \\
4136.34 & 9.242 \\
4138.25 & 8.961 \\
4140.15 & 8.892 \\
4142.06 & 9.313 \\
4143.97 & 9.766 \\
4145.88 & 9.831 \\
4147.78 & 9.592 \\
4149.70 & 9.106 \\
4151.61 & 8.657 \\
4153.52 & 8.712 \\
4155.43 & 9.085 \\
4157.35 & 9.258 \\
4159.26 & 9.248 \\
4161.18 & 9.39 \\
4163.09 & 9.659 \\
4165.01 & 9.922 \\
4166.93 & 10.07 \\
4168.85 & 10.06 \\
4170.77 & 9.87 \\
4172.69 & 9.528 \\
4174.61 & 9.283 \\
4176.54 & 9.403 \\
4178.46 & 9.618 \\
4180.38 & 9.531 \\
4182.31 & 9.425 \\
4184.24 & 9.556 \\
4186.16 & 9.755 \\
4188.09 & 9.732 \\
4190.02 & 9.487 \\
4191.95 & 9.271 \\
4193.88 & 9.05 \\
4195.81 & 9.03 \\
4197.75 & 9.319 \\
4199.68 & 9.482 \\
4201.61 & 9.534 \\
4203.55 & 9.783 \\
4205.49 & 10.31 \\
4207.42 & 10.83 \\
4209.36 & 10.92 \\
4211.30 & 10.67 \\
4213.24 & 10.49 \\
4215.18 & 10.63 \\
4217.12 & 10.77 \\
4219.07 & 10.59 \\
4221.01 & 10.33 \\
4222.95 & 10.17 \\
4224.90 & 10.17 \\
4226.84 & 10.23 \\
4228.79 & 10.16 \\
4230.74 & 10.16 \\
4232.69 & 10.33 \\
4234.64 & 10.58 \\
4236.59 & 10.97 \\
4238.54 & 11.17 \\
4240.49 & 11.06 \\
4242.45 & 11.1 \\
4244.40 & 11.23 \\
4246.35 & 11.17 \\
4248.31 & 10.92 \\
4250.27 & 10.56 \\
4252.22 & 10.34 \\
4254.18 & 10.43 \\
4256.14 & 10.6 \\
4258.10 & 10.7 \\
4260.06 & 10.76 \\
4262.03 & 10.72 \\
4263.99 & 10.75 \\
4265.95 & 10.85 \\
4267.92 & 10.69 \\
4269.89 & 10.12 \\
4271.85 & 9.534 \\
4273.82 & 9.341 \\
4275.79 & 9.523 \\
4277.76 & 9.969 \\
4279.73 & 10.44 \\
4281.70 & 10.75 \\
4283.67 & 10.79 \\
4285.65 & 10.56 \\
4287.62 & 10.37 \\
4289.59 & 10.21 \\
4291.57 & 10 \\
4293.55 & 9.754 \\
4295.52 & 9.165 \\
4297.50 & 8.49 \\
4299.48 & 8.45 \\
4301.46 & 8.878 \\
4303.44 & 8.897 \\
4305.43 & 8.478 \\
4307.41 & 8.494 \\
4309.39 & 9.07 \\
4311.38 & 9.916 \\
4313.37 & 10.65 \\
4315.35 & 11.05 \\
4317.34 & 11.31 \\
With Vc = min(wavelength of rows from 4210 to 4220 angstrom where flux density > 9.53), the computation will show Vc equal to 4211.30 angstrom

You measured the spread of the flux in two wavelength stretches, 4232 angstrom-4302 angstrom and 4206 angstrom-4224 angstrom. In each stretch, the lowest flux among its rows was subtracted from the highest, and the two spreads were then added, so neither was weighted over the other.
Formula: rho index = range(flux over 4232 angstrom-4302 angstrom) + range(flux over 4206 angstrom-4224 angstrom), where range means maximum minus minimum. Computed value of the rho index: 3.53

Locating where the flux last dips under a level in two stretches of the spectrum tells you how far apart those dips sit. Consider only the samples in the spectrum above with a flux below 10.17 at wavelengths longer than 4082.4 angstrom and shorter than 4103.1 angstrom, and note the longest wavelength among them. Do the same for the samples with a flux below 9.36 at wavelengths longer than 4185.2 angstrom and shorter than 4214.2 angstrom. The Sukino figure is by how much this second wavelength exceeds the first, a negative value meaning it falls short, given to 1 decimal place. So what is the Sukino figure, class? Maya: 95.6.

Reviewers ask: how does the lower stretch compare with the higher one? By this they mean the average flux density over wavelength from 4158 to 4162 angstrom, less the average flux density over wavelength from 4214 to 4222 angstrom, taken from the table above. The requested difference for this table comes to -1.3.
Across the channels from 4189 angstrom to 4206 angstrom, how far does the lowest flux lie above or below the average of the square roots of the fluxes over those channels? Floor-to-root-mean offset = 6.0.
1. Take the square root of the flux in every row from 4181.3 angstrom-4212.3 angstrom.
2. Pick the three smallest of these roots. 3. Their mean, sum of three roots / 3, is 3.02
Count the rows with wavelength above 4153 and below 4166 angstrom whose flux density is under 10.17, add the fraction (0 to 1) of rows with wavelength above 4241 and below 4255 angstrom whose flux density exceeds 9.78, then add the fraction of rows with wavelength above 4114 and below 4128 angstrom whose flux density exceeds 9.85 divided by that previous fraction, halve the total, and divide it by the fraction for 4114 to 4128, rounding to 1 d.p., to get 5.2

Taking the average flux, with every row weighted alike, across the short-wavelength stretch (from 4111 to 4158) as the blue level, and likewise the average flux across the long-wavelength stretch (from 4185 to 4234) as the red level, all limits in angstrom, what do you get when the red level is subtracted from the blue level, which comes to -0.4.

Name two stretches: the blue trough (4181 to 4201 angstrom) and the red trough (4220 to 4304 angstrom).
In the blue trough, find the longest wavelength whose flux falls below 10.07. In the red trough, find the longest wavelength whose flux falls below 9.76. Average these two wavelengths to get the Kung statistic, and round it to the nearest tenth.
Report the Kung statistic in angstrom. 4251.6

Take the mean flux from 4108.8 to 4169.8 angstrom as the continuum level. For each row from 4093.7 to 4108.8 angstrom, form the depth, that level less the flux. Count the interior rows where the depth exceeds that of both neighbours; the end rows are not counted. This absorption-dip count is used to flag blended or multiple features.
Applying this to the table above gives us 1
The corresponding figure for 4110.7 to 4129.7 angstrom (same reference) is 0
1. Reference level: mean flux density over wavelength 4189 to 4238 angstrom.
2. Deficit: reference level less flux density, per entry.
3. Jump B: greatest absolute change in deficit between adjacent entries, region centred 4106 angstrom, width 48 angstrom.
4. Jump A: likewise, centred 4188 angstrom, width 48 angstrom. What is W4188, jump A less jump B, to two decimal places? -0.14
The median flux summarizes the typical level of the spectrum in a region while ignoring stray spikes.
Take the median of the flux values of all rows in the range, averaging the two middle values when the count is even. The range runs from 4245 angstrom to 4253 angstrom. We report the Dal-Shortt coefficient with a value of 10.7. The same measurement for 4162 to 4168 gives 9.9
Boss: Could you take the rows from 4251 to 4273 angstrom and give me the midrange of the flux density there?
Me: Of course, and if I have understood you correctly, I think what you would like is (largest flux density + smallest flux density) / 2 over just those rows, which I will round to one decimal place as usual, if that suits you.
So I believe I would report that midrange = 10.2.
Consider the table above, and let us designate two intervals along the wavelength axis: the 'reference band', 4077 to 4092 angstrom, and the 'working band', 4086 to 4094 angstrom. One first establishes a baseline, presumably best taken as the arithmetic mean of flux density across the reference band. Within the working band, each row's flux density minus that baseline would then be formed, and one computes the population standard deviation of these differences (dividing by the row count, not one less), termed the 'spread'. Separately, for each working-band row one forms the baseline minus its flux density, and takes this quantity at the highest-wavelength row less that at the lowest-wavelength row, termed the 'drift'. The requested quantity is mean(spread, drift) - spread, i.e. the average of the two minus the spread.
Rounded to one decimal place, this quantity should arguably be -0.3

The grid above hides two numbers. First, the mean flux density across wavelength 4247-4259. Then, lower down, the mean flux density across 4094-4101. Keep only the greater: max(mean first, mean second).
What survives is 10.6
